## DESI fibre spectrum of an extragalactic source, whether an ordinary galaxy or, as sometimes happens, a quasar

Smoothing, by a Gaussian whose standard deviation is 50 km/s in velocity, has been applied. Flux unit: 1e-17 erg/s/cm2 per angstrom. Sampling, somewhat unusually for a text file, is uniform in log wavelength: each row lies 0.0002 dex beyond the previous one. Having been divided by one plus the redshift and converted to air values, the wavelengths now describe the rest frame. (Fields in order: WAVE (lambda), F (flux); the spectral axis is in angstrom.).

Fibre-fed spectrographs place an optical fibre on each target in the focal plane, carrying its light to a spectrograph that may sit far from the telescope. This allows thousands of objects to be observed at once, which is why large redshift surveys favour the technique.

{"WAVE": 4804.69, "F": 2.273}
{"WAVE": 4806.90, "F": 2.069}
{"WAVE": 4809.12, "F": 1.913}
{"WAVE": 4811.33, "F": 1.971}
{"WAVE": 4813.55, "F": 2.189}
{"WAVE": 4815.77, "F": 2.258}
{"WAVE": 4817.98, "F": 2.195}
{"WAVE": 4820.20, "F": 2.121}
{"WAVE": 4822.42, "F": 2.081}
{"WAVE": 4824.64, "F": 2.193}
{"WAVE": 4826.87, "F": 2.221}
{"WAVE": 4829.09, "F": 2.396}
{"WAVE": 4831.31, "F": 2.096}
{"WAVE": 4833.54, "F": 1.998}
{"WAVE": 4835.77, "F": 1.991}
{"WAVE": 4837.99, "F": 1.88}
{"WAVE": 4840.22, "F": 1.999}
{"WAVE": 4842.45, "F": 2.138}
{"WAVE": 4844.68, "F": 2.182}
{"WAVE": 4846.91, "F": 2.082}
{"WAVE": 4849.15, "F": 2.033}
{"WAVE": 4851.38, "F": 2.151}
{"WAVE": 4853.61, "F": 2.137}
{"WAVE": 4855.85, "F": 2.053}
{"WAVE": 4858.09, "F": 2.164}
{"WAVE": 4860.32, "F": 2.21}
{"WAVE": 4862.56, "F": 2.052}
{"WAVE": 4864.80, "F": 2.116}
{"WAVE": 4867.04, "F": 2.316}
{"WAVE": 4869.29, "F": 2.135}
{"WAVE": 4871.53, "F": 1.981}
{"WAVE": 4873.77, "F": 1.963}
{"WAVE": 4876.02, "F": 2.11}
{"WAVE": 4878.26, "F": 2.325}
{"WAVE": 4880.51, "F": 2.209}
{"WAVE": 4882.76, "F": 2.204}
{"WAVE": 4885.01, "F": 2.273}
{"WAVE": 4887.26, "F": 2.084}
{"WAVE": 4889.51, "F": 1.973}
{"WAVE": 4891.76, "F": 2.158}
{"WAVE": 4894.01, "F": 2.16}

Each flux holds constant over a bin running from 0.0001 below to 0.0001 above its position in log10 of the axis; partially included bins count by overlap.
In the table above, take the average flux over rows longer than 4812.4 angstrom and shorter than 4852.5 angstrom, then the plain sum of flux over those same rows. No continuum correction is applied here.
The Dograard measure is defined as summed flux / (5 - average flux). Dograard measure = 13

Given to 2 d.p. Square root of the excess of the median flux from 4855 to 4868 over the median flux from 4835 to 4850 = 0.33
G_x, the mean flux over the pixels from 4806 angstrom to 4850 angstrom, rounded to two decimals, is 2.10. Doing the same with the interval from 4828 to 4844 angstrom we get 2.07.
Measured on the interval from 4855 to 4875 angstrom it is 2.11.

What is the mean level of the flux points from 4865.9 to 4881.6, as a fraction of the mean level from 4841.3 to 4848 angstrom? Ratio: 1.01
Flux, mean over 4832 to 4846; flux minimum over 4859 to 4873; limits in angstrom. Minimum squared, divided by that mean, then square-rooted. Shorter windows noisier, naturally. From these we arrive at 1.39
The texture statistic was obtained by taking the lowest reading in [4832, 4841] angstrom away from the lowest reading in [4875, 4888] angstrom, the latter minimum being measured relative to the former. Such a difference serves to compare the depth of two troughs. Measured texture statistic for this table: 0.20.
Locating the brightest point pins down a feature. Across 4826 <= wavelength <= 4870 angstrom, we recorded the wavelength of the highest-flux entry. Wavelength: 4829.09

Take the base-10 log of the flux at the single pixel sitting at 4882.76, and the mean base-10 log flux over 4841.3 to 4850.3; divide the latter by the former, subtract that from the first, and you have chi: -0.60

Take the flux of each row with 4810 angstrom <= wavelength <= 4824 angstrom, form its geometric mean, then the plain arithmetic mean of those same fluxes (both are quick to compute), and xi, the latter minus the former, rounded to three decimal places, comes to 0.002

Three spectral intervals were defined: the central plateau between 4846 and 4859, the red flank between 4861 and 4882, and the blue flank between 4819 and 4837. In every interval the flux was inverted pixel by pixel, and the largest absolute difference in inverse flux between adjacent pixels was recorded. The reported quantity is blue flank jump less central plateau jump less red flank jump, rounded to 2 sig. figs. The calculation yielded -0.011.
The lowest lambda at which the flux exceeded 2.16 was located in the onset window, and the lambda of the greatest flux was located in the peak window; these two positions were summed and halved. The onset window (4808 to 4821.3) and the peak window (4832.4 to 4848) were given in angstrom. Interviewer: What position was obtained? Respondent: 4829.1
